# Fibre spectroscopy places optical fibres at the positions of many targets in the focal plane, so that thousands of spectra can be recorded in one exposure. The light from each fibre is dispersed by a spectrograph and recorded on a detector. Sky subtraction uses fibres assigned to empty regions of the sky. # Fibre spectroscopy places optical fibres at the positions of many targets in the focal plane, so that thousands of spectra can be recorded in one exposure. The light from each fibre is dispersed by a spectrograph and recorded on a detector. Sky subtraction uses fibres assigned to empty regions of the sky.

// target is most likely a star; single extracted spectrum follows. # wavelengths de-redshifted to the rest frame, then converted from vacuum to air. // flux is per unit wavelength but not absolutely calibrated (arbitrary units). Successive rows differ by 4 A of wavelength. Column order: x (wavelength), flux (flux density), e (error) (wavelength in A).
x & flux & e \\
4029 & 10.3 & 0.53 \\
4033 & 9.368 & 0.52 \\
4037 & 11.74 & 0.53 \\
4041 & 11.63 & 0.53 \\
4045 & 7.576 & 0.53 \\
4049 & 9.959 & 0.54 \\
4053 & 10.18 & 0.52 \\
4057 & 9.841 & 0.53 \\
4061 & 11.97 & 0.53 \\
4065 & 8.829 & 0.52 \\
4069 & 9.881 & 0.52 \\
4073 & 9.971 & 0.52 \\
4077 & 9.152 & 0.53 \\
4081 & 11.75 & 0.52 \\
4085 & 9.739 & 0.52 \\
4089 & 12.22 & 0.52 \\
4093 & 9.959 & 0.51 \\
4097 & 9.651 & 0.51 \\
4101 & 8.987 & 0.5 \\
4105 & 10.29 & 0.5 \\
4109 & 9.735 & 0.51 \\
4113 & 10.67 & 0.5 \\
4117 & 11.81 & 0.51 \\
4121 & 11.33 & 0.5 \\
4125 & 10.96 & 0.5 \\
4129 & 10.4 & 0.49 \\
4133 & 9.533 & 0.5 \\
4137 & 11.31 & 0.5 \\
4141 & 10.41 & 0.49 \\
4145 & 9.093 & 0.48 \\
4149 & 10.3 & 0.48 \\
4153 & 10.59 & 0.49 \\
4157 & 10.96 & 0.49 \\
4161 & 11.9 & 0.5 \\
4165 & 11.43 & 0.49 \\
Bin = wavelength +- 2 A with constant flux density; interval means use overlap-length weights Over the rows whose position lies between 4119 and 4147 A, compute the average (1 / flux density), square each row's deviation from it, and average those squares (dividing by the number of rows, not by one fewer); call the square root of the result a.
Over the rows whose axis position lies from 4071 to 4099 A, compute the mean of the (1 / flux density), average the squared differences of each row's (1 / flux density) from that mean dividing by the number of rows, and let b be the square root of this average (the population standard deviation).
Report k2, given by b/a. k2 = 1.2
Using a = 0.0077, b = 0.0094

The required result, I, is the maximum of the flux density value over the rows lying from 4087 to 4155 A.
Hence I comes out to 12.22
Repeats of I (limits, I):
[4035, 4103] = 12.22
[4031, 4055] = 11.74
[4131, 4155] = 11.31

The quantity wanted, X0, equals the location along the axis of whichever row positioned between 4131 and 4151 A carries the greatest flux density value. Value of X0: 4137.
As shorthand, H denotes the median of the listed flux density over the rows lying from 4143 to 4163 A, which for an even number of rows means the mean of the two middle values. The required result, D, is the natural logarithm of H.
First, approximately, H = 10.6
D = 2.36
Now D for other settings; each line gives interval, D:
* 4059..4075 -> 2.30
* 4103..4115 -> 2.33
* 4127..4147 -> 2.34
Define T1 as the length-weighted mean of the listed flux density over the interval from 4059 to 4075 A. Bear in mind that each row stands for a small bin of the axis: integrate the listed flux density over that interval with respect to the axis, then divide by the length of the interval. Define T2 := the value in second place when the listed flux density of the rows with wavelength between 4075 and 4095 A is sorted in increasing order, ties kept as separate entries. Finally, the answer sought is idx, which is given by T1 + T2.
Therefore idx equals 19.9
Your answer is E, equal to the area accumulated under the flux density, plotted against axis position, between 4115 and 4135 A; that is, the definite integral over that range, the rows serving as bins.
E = 216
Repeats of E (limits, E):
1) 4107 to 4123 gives 174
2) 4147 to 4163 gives 175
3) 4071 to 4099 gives 290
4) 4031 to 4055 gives 242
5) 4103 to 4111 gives 80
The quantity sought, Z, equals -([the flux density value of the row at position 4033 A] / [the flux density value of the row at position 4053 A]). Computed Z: -0.92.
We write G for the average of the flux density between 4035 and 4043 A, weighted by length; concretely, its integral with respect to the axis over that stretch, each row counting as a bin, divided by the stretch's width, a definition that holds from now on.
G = 11.7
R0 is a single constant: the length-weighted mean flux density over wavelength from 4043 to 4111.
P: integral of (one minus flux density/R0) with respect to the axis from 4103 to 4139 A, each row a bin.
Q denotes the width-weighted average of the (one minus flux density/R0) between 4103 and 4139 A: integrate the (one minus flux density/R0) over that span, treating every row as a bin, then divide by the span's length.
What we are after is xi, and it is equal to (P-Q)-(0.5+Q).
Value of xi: -2.8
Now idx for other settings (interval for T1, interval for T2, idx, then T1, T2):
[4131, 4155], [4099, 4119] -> 19.9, 10.2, 9.735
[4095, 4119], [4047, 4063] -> 20.1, 10.2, 9.959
